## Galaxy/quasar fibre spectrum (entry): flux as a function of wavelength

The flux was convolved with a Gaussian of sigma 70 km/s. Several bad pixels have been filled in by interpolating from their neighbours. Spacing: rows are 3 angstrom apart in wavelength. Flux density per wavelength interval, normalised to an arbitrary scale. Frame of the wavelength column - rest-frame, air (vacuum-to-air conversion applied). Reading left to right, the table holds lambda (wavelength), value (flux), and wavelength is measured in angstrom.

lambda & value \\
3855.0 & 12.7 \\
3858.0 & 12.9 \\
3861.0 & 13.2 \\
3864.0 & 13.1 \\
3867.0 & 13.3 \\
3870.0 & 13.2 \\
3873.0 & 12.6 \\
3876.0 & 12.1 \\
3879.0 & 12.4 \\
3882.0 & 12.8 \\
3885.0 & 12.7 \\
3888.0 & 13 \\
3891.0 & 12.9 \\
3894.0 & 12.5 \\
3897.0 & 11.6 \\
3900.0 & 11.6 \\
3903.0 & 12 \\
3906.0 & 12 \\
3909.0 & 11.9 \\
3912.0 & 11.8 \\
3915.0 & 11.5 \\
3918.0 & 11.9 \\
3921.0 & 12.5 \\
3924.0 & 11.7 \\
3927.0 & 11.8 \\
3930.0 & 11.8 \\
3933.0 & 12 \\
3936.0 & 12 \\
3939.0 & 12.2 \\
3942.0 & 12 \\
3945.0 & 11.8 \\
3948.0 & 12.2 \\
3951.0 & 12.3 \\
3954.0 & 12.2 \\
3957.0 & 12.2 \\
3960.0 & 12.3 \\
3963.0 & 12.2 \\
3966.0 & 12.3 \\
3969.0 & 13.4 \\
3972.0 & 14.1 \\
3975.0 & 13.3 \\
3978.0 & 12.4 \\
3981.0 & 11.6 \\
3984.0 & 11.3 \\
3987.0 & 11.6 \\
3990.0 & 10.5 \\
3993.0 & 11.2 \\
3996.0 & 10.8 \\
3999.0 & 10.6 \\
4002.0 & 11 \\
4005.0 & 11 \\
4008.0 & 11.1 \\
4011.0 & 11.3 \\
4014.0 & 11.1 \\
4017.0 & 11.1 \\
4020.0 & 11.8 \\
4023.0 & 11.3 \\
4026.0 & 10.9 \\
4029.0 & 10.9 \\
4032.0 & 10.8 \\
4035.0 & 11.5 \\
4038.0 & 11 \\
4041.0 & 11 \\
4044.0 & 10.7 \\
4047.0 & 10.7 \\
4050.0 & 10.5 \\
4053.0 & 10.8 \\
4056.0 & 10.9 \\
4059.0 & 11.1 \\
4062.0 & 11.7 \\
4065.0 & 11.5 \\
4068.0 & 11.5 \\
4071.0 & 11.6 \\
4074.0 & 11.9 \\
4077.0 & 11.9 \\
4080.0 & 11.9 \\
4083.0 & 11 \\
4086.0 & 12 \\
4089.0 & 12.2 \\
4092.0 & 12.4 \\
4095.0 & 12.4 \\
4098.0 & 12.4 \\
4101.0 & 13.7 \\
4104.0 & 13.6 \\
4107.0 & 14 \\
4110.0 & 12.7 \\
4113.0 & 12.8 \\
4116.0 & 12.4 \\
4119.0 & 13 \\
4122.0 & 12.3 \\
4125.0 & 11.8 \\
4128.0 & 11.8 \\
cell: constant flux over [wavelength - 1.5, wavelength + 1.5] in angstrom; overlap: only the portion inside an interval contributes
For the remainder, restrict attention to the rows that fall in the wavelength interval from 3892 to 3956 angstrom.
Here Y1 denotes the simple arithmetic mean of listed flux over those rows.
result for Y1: 12.0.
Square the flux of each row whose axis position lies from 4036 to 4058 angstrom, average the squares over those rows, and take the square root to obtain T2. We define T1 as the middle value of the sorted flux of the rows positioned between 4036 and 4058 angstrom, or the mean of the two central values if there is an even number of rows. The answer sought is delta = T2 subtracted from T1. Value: 0.00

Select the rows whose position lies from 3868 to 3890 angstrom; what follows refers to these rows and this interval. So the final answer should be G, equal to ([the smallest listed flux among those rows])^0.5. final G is 3.479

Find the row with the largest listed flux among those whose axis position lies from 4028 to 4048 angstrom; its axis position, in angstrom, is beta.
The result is 4035.0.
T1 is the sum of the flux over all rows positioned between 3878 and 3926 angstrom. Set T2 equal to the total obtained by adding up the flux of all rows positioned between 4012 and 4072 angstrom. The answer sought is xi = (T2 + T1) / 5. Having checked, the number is 83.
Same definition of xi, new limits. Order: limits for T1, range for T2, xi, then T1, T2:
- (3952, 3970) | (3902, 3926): 34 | 75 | 95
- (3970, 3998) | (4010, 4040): 44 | 107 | 112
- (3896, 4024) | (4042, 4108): 154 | 508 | 260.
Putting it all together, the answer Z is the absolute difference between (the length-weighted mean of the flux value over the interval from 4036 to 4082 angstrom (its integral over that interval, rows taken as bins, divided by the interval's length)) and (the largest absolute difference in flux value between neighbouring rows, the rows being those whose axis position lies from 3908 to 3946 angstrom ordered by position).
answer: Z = 10.4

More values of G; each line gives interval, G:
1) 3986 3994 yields 3.240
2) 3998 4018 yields 3.256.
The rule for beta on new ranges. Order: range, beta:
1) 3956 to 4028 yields 3972.0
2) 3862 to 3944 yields 3867.0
